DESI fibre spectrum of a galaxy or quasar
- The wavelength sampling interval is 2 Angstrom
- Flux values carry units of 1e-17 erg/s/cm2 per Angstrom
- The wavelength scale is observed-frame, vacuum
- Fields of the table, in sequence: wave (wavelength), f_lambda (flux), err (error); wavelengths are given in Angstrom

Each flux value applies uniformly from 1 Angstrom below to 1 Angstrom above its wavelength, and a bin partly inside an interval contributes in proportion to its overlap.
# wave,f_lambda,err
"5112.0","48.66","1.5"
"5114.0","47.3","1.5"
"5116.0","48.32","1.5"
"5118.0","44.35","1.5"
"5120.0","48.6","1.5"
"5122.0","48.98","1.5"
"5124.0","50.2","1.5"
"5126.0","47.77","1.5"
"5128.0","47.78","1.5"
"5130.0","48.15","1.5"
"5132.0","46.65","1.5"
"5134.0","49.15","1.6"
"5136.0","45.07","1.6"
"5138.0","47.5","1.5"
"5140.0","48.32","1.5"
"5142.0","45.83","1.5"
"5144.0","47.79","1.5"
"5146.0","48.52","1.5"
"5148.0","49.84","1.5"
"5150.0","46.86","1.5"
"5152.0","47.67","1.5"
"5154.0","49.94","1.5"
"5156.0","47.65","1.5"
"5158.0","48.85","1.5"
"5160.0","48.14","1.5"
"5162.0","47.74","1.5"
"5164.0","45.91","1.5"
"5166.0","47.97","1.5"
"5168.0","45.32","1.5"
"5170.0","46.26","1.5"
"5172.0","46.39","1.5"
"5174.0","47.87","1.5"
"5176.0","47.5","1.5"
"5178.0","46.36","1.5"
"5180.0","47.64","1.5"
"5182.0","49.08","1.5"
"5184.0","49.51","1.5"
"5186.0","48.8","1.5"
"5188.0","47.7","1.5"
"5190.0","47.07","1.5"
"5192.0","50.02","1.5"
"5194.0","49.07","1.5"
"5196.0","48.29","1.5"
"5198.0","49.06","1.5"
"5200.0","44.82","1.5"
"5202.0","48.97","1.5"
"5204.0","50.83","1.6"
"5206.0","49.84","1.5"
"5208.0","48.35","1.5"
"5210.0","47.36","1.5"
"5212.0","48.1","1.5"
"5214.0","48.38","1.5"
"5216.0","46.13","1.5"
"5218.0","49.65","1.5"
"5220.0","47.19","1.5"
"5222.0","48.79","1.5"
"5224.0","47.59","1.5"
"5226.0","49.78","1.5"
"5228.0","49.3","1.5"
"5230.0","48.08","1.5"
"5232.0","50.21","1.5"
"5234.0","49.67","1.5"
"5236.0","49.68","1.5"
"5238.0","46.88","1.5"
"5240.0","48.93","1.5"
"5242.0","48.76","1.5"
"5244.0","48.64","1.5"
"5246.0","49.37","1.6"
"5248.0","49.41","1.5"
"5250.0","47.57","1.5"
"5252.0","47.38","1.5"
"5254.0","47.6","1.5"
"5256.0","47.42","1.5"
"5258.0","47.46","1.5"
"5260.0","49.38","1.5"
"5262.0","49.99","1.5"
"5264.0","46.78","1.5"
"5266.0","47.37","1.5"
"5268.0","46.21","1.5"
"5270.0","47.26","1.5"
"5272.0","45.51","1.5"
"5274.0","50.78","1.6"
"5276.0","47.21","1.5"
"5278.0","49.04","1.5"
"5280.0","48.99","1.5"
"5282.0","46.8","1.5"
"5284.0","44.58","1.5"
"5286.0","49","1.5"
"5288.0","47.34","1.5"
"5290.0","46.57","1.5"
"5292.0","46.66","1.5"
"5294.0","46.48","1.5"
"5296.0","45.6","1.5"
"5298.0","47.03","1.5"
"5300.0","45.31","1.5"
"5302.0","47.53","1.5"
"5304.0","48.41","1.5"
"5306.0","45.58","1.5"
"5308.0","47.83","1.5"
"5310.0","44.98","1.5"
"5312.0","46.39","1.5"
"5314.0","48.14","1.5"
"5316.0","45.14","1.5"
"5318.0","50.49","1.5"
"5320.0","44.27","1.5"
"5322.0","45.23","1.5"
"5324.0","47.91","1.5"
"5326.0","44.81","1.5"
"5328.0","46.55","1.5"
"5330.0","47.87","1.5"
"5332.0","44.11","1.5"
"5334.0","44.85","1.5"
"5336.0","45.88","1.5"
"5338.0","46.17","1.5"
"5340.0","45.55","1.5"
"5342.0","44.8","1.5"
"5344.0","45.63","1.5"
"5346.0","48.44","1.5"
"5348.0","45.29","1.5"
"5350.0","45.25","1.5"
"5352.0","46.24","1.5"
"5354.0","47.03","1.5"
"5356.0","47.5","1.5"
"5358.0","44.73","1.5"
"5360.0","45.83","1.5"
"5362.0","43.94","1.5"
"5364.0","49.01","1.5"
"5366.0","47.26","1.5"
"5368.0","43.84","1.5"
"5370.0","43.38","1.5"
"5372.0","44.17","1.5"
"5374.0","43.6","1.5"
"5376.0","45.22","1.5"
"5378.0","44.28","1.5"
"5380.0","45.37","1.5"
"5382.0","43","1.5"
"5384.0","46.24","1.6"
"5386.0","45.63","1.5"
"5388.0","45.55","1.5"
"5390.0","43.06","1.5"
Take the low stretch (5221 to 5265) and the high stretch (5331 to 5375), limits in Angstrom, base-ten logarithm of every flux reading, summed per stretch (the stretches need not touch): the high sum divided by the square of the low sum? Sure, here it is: 0.0265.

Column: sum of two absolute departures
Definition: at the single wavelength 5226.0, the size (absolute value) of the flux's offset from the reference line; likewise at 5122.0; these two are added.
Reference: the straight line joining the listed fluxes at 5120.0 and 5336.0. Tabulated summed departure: 2.9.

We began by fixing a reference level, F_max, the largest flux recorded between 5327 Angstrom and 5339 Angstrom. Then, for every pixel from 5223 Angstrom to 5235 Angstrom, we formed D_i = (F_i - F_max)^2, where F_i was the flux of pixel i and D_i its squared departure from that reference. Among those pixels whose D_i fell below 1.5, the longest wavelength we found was 5230.0 Angstrom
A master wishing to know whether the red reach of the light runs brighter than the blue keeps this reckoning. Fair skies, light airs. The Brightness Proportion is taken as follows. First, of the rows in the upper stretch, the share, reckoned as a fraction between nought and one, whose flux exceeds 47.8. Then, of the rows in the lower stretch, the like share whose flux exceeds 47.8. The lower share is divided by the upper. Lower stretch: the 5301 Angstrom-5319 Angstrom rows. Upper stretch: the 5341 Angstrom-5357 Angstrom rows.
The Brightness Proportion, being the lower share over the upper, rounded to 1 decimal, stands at 3.6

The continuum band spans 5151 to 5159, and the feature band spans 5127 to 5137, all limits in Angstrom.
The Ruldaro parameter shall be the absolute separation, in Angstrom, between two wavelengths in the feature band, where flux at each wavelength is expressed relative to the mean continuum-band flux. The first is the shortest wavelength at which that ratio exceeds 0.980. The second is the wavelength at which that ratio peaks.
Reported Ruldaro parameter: 6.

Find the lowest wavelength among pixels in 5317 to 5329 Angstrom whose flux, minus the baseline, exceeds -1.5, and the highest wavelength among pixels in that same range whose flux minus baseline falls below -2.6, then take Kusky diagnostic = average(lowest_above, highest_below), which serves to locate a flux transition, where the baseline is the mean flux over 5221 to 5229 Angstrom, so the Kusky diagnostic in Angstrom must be 5322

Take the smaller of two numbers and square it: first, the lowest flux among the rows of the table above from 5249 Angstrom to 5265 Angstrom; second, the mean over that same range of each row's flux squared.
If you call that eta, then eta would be 2188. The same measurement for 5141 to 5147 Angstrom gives 2100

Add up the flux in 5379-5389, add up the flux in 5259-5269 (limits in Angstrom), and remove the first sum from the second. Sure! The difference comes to 14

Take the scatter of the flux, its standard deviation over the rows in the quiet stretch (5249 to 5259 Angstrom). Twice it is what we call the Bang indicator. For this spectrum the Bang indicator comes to 0.2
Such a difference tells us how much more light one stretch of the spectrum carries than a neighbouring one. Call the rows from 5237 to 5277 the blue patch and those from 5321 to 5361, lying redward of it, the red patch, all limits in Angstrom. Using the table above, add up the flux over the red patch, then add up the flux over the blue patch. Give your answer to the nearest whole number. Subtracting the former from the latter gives 40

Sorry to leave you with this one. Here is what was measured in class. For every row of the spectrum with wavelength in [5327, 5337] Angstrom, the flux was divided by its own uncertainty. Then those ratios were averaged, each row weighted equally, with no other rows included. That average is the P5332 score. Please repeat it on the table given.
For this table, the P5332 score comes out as 30.6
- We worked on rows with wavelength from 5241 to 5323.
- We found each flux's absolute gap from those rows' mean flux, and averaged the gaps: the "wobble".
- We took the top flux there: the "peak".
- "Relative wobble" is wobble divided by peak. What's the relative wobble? 0.025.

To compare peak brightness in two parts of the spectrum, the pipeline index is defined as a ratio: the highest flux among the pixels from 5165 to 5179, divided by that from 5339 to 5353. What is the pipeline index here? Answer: 0.99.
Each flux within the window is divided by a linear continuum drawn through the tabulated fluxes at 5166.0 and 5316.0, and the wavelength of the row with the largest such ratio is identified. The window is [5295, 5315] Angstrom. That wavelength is 5304.0 Angstrom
